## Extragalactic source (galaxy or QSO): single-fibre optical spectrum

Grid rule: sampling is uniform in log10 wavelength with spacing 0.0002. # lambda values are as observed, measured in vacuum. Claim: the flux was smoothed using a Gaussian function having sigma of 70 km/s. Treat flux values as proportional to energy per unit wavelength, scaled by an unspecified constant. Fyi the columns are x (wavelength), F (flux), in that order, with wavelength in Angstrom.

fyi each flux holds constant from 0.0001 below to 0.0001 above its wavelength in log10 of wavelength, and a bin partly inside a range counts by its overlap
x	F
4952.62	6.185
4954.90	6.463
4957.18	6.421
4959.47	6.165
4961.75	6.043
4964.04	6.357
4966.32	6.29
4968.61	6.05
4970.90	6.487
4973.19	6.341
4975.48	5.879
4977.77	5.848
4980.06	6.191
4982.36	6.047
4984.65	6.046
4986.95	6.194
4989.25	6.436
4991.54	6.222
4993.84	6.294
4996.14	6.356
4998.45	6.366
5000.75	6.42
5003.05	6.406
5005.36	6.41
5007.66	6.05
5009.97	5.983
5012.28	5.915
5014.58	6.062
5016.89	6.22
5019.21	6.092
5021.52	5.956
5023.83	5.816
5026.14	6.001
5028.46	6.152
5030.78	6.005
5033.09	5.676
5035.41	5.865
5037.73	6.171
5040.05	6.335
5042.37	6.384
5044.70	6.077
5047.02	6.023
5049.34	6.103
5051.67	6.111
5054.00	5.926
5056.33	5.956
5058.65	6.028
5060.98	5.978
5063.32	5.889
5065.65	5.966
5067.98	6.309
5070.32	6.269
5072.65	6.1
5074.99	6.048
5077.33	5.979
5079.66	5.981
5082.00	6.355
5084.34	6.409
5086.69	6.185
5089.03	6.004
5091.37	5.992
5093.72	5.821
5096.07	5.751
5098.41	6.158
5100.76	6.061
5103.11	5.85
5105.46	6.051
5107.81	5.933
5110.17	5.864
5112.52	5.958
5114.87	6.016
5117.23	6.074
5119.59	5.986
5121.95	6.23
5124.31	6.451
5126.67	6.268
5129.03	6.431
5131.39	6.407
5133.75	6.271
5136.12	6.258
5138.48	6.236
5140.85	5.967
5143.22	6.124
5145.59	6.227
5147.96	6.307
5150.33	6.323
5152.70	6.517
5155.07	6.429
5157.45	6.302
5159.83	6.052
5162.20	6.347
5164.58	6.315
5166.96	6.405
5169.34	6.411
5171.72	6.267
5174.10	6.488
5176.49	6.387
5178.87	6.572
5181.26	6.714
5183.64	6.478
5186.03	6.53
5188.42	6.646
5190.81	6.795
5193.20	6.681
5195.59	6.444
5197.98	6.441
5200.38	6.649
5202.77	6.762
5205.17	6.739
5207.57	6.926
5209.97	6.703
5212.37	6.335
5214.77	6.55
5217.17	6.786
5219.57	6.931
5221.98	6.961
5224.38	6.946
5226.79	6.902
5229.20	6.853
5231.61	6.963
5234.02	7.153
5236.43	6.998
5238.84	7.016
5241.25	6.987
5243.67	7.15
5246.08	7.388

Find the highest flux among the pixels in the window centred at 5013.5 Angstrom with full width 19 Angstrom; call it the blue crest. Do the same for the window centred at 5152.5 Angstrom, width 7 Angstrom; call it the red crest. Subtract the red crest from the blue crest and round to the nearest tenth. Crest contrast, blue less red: -0.1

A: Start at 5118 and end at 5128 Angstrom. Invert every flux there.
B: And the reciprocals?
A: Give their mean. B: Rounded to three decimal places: 0.161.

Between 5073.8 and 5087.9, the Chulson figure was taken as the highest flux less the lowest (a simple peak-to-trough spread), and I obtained 0.43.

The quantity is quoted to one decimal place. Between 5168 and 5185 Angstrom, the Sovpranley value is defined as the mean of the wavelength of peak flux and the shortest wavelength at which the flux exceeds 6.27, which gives 5175.3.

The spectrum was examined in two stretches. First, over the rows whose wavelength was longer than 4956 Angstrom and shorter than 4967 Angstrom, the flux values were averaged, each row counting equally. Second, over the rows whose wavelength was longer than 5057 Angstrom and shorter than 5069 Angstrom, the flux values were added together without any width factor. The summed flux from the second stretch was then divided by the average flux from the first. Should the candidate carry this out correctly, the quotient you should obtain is 4.8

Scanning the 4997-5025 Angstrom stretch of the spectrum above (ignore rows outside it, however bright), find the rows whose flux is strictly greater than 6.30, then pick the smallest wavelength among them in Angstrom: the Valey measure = 4998.45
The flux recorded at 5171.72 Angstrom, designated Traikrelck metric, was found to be 6.267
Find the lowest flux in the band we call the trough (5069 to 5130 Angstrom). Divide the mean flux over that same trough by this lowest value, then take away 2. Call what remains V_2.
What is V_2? -0.942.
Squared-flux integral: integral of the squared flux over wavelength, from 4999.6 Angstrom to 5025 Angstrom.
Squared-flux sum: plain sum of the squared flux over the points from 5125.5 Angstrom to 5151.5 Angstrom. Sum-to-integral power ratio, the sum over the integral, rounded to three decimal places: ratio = 0.452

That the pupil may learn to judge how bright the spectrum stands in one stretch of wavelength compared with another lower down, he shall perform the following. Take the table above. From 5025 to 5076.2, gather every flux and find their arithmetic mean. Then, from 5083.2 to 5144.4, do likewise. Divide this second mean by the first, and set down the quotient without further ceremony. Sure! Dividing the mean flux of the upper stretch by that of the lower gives 1.01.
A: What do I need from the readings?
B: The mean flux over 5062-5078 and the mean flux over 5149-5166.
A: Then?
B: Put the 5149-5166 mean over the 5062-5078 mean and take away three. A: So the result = -1.96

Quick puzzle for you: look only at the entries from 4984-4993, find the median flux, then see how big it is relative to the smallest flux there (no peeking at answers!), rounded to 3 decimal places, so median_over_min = 1.027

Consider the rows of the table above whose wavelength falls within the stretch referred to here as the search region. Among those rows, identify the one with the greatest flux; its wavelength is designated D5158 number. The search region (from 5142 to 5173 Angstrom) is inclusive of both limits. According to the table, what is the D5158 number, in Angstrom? 5152.70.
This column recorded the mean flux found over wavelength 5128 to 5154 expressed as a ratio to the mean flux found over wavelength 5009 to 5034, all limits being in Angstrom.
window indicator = 1.05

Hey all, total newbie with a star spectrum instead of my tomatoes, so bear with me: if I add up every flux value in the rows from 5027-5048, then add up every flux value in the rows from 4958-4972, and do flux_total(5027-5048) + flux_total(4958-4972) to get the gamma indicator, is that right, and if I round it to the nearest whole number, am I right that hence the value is 92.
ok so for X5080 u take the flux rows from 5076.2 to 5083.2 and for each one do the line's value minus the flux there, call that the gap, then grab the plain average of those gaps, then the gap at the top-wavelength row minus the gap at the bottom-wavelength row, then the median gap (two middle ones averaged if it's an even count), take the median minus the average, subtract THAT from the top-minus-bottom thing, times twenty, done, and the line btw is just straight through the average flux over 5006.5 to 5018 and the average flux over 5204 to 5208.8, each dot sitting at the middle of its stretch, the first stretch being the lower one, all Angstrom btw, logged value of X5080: -9.5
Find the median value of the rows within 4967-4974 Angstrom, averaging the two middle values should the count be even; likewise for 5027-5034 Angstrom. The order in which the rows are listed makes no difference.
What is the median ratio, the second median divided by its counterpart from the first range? 0.95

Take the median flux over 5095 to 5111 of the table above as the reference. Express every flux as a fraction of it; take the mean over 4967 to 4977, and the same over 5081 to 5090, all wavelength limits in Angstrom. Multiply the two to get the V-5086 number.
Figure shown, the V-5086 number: 1.10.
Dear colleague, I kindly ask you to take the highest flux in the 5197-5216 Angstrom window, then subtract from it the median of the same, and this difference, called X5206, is 0.25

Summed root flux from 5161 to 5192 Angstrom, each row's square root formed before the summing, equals 33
